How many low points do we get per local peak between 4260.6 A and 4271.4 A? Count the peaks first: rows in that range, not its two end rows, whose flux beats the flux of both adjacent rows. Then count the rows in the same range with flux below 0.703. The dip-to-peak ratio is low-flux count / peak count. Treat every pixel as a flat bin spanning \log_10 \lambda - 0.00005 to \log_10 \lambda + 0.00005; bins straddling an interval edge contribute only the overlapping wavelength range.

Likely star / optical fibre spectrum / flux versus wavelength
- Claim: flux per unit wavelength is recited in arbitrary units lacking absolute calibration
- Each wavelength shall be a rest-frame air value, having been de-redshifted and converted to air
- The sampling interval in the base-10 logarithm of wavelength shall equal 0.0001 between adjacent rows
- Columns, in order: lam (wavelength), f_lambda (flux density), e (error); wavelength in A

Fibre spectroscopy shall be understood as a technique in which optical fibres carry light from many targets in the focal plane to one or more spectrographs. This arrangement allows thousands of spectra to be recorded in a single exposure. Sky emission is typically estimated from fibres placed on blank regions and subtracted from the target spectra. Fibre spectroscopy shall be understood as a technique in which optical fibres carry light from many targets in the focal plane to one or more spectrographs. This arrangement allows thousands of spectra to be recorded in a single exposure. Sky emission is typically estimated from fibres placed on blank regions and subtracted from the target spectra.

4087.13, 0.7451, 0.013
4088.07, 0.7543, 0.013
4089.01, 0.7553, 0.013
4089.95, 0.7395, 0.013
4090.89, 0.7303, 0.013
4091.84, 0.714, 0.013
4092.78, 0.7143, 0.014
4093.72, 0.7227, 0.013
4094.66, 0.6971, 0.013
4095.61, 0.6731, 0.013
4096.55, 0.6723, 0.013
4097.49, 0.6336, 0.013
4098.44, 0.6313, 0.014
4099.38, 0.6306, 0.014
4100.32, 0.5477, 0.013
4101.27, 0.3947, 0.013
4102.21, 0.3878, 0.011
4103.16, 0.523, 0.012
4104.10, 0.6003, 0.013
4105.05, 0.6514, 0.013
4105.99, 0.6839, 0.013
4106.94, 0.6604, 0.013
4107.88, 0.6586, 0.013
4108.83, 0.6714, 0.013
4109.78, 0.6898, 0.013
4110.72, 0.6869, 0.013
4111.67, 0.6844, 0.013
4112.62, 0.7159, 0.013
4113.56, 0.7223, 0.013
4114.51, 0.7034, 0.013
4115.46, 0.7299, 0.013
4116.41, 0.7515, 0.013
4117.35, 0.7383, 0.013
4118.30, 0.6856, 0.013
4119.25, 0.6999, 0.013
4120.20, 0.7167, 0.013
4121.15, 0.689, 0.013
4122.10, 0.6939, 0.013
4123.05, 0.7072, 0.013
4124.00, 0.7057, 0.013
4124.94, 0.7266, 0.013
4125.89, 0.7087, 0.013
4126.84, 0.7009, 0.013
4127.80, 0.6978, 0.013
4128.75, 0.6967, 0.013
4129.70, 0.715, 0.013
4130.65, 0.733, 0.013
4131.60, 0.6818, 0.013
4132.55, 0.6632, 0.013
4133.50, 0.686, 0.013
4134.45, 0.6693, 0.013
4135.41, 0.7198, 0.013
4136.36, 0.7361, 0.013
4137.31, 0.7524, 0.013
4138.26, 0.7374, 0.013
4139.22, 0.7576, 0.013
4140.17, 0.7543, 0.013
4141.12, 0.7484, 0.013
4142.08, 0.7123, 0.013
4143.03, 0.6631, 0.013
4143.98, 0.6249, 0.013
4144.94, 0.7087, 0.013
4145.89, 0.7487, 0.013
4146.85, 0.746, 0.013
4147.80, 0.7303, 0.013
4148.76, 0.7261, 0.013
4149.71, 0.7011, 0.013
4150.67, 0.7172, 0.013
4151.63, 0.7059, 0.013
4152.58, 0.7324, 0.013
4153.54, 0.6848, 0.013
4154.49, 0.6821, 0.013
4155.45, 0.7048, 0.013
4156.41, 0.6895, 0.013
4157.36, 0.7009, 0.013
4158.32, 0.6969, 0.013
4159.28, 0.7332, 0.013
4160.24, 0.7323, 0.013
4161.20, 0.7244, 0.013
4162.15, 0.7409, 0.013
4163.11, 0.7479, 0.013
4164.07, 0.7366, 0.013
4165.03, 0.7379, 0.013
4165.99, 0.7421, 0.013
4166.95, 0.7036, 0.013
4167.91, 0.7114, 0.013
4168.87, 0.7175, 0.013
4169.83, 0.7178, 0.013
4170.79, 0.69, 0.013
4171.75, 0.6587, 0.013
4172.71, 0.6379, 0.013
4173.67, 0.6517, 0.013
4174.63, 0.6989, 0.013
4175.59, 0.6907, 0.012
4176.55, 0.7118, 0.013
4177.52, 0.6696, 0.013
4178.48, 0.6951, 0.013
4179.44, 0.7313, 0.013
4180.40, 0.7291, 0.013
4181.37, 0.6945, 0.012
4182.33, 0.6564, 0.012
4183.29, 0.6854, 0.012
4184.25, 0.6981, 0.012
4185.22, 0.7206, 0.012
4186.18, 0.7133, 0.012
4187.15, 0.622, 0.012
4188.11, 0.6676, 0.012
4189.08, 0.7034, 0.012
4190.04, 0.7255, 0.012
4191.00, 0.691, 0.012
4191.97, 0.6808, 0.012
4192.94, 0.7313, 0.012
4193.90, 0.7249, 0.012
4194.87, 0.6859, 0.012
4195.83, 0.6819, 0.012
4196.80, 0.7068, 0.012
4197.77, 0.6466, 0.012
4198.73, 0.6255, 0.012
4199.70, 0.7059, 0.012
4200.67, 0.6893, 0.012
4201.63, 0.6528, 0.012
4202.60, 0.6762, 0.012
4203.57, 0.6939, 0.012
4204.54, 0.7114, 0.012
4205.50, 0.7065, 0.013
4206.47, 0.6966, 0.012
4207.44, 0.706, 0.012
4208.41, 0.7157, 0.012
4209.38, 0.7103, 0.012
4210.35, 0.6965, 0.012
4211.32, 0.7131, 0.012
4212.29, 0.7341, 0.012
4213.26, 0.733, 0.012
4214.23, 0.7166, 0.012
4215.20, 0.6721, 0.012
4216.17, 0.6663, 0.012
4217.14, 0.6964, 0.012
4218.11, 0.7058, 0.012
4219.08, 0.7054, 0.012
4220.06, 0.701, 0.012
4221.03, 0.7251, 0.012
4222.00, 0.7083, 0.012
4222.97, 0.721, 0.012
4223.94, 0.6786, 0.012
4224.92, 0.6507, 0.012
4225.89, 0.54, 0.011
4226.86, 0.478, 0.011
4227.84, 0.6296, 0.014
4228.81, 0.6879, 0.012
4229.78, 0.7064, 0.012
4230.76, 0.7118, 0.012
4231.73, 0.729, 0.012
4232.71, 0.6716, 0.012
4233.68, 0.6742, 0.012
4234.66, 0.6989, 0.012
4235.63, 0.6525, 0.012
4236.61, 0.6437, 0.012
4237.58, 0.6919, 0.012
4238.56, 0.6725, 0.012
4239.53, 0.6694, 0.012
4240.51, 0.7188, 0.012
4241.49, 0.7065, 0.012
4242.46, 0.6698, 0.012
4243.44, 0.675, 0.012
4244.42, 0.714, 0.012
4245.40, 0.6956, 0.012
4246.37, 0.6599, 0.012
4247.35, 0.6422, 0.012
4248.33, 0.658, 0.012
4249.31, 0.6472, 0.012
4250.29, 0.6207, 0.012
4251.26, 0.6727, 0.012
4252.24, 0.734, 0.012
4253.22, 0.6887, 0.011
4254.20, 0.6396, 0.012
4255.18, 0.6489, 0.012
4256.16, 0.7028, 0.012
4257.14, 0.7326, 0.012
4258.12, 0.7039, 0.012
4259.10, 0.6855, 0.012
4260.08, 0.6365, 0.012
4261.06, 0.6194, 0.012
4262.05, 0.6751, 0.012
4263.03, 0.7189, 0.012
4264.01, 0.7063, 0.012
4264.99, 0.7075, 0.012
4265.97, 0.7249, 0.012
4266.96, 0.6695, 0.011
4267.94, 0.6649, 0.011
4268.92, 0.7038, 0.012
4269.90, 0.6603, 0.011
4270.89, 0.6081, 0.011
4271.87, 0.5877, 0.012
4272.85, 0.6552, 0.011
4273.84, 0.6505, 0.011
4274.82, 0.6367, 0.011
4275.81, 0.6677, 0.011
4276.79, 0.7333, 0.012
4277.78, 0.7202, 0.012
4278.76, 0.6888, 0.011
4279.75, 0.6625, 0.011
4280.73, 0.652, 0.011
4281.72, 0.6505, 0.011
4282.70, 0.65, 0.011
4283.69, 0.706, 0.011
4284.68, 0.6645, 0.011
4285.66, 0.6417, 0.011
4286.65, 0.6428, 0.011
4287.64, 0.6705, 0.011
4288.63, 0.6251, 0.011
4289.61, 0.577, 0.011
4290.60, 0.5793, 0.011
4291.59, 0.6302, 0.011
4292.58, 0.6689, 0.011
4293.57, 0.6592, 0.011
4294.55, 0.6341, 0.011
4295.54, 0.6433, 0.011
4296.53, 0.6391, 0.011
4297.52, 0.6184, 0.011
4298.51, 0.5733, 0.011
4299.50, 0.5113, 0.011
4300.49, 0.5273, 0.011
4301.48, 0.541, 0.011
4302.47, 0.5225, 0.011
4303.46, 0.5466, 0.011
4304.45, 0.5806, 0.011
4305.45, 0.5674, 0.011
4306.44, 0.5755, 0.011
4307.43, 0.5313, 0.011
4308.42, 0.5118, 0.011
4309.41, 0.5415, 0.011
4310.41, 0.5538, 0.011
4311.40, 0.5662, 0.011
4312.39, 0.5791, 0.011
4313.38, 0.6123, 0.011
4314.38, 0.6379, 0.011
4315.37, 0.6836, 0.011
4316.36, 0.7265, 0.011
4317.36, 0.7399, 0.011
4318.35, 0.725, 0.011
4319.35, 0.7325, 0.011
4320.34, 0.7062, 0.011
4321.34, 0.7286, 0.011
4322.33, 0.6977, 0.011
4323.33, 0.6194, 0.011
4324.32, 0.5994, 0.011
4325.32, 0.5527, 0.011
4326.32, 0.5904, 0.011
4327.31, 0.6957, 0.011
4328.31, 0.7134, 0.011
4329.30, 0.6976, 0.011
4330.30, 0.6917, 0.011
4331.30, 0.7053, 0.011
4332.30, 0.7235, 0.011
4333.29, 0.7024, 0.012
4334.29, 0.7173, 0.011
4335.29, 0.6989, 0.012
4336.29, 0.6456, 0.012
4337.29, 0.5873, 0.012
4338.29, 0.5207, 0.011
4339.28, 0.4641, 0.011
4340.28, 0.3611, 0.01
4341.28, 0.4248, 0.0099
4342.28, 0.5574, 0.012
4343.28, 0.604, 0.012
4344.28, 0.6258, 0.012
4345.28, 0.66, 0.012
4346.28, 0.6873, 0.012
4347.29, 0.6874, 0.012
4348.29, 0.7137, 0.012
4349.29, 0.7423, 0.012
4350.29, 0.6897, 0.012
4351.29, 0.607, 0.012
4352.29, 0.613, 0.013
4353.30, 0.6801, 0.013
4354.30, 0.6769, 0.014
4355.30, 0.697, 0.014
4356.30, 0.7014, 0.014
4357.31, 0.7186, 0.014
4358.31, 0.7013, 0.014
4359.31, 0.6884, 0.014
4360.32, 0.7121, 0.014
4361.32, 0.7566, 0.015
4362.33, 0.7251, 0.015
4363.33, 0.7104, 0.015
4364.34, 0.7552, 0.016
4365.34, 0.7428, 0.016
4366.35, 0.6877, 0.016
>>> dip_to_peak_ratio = 2.00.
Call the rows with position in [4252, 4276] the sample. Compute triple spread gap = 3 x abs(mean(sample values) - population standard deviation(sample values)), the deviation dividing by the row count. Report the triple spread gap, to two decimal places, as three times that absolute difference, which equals 1.90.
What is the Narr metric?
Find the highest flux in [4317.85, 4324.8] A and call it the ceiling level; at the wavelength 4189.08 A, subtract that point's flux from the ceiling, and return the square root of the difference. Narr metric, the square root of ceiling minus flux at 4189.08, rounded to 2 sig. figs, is 0.17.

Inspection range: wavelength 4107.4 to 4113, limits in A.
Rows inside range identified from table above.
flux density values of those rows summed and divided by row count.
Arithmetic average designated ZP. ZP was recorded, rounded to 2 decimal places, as 0.68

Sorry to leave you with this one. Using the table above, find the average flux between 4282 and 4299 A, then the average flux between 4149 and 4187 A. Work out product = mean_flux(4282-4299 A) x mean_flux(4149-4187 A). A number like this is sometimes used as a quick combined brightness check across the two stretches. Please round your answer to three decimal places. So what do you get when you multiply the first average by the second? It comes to 0.449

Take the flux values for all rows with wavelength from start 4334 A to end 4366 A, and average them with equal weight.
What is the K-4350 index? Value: 0.652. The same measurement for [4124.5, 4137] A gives 0.703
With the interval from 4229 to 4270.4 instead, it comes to 0.682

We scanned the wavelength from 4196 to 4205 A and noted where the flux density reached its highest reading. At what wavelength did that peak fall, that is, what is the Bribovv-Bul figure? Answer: 4204.54 A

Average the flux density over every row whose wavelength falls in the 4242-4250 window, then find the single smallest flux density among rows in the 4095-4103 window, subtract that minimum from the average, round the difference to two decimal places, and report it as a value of 0.28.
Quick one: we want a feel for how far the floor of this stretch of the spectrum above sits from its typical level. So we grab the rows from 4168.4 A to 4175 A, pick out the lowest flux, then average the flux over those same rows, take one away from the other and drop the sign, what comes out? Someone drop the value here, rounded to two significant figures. 0.044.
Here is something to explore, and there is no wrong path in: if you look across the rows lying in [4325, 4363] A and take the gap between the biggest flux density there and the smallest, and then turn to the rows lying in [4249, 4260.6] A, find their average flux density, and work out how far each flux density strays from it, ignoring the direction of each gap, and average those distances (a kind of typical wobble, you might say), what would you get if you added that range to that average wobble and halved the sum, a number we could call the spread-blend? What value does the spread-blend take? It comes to 0.21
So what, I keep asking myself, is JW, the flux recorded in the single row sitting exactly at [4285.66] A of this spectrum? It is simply 0.6417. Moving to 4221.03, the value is 0.7251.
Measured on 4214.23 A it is 0.7166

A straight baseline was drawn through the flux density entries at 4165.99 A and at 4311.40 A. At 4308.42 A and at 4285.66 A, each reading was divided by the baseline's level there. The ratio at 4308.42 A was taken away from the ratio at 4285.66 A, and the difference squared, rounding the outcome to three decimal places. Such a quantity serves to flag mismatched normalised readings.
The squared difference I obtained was 0.031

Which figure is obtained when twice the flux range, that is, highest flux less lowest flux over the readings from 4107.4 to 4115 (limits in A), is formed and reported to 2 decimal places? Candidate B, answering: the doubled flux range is 0.13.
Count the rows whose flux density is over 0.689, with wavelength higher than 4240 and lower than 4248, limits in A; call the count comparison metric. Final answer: 4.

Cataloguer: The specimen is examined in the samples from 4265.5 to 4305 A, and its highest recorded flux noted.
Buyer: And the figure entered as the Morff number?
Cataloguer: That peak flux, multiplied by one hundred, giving 73.3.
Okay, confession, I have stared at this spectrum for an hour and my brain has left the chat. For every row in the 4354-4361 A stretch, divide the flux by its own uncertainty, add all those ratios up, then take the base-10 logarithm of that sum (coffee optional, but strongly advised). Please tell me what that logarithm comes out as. 2.54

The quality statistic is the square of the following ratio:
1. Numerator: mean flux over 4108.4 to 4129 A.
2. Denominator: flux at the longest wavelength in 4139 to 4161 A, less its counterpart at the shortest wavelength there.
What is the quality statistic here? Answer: 778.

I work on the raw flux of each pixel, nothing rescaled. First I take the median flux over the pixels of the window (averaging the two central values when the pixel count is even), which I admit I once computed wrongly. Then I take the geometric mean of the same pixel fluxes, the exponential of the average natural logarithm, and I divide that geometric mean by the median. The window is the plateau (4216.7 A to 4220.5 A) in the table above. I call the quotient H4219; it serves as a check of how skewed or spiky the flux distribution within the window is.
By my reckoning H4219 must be 1.00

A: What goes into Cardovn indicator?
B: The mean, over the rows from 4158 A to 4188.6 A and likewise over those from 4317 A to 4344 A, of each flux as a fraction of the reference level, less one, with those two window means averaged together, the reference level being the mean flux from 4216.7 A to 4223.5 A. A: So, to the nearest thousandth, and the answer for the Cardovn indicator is -0.056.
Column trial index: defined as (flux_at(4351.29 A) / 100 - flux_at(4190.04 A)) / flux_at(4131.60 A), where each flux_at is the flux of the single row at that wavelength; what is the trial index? -1.06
